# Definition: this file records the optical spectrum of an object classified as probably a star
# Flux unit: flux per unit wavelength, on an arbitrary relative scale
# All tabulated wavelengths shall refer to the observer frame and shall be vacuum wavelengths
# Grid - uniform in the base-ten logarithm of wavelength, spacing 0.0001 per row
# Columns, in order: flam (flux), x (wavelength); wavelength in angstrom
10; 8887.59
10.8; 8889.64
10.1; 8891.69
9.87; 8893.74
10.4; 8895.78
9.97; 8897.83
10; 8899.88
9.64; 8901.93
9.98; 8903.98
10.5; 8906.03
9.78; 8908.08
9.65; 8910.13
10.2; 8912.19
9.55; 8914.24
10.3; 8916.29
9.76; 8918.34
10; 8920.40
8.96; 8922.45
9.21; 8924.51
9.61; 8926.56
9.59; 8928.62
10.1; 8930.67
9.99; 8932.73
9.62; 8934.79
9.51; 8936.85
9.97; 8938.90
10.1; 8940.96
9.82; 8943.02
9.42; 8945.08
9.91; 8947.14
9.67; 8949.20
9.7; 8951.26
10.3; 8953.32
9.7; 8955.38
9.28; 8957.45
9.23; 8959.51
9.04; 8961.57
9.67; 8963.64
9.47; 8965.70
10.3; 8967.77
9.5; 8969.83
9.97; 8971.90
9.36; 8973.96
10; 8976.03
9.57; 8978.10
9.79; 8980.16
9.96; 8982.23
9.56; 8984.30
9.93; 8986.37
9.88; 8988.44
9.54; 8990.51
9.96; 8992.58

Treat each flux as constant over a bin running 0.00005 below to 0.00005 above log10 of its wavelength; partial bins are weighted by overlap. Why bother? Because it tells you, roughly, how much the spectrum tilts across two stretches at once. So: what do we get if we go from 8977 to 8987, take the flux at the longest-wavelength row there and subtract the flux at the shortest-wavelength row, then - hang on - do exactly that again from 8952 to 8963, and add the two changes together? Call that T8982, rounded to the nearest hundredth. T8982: -0.90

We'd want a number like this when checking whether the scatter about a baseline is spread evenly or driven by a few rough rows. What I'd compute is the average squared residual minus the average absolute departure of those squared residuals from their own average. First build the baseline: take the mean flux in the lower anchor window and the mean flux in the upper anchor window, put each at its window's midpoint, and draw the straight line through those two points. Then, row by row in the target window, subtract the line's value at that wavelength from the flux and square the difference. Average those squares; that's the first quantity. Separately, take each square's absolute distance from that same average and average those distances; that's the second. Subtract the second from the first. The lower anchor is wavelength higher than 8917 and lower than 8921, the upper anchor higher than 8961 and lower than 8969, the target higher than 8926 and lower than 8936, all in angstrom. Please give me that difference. 0.036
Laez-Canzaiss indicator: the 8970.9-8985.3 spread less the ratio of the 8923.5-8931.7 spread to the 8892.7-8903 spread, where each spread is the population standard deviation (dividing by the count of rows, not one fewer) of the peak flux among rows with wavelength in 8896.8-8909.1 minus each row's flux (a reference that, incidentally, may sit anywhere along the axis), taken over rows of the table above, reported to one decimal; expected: -1.0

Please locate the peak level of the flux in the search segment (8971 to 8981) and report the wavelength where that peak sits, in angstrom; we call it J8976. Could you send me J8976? 8976.03 angstrom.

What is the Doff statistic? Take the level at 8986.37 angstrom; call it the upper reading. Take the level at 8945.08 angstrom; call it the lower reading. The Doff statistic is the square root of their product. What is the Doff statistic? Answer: 9.67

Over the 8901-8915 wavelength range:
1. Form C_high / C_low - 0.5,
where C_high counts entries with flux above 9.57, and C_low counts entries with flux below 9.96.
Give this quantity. 1.0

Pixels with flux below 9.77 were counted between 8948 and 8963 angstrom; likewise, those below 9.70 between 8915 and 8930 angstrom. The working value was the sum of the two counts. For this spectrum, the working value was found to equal 10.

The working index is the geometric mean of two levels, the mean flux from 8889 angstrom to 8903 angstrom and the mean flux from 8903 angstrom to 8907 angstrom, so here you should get 10.2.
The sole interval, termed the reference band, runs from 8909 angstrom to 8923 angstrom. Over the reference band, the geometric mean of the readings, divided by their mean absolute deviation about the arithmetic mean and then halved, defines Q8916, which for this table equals 14.5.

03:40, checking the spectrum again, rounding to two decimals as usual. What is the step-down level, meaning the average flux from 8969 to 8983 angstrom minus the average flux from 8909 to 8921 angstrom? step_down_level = -0.17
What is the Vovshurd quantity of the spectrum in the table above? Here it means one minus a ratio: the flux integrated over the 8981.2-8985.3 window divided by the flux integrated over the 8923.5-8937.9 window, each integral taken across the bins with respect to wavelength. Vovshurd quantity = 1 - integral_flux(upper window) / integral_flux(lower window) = 0.7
